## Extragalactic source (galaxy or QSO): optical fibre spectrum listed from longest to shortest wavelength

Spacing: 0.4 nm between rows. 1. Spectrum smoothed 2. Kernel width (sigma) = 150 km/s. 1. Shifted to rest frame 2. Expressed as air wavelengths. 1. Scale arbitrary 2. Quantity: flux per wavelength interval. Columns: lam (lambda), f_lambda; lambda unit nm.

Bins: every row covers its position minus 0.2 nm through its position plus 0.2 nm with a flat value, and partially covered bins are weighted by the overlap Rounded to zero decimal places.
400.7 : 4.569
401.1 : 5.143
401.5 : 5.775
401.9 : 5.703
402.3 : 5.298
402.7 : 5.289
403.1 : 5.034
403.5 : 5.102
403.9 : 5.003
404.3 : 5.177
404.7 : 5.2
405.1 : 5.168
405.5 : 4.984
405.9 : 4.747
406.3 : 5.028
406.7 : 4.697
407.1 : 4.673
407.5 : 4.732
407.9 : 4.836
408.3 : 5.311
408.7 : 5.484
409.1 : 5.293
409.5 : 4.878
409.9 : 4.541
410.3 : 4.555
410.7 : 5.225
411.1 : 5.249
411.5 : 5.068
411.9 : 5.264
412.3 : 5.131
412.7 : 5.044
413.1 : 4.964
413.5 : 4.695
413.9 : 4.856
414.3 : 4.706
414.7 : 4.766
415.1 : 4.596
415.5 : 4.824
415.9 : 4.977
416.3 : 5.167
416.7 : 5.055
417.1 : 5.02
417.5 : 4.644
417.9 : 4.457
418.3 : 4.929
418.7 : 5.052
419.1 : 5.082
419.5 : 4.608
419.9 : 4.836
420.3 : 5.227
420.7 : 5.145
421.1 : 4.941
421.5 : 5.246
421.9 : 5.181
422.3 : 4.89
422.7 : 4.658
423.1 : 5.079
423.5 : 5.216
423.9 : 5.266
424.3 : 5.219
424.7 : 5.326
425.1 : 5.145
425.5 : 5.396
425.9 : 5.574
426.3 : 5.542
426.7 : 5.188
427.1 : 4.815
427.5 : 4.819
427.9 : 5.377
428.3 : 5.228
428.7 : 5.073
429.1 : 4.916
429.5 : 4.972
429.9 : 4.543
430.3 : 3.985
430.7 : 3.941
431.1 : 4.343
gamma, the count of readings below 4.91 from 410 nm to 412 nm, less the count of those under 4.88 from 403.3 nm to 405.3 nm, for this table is 1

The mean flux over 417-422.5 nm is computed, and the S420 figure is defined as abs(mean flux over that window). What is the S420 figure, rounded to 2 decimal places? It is 4.95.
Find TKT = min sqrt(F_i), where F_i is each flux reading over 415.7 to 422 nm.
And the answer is 2.11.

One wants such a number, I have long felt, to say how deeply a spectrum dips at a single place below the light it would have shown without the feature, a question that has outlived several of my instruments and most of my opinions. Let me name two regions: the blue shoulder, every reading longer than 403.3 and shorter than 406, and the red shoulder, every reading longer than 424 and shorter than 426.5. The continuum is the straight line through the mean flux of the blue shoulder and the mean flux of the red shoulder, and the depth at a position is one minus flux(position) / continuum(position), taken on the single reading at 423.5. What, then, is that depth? 0.023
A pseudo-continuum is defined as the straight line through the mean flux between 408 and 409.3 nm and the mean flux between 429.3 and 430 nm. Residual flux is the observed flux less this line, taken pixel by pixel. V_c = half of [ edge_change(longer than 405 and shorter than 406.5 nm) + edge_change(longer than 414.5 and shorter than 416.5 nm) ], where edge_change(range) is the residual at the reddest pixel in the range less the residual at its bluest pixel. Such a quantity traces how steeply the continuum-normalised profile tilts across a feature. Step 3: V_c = 0.17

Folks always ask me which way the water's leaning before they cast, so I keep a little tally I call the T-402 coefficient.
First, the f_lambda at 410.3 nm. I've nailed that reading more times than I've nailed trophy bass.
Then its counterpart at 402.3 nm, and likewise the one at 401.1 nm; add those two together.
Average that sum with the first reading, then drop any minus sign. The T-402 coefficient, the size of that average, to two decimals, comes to 7.50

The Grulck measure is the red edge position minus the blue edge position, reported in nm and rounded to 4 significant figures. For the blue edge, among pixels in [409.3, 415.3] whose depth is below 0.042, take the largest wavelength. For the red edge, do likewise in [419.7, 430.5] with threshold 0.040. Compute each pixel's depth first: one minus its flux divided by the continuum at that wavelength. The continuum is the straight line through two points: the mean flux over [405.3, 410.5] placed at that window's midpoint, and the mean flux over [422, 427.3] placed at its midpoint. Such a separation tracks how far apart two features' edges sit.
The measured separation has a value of 14.80 nm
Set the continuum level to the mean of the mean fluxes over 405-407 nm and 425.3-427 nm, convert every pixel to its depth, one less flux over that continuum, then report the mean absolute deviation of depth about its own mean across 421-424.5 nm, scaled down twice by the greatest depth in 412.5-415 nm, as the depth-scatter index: 4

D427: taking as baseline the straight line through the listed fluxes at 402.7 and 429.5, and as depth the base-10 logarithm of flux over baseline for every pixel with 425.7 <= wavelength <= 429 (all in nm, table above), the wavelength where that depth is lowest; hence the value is 427.1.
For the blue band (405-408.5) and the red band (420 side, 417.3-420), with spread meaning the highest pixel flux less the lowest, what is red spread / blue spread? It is 0.98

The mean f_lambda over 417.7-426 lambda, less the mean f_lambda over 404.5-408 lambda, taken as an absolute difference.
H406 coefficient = 0.17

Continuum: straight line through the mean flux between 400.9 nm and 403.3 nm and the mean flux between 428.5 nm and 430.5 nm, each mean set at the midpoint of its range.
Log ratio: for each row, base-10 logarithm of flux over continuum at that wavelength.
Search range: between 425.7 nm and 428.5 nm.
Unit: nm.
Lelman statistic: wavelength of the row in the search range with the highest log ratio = 425.9 nm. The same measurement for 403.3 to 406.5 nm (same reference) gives 404.7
